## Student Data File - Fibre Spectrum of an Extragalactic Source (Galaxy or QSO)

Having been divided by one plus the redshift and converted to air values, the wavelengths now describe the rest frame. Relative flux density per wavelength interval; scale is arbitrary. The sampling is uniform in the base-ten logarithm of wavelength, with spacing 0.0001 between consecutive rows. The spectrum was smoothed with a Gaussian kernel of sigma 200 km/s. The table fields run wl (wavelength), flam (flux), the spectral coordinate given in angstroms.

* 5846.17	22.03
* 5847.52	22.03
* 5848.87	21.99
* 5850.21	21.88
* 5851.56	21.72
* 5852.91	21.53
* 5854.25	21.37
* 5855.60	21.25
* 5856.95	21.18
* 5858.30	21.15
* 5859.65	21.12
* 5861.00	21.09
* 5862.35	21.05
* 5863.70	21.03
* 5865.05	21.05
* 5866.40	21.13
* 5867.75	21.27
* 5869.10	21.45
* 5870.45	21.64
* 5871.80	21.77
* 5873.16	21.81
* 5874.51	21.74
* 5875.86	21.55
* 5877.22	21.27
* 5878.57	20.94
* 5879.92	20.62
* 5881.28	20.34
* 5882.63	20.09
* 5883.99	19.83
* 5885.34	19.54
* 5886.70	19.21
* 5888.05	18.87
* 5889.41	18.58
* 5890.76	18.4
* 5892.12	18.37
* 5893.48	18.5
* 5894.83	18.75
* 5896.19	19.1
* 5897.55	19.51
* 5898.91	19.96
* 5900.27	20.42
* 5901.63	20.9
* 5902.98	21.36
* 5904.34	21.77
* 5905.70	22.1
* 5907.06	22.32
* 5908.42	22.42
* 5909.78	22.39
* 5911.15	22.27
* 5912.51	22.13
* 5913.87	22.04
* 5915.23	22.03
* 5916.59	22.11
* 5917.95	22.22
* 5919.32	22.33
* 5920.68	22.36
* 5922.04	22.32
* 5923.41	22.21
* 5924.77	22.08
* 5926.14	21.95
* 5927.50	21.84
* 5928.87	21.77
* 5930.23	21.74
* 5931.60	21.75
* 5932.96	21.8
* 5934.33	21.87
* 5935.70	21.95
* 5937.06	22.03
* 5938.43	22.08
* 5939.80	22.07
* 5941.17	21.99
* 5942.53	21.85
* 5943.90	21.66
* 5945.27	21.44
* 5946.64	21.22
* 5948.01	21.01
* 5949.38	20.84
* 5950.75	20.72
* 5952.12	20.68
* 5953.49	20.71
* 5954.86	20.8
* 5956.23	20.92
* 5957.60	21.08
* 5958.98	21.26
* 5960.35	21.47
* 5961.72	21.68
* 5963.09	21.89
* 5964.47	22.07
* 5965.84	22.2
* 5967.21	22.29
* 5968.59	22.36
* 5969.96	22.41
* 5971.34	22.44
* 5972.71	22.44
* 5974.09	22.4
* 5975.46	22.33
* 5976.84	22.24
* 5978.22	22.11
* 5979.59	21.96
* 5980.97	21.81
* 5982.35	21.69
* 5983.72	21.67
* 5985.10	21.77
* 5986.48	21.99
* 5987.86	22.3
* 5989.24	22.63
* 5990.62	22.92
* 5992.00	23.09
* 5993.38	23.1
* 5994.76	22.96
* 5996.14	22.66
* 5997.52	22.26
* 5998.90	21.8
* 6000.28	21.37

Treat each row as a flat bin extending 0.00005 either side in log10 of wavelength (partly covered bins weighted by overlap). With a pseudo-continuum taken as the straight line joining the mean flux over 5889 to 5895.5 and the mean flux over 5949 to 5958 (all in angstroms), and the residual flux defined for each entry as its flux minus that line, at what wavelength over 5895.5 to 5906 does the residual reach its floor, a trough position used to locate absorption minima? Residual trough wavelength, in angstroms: 5896.19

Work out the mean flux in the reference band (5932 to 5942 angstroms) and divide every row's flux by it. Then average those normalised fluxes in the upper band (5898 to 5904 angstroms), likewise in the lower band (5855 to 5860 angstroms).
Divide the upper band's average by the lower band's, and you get 0.98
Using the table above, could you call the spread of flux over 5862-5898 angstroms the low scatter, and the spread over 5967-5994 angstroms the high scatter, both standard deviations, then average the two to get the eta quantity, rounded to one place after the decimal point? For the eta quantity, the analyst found 0.8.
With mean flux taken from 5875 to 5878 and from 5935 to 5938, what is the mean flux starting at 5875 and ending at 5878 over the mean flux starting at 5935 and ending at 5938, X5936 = 0.97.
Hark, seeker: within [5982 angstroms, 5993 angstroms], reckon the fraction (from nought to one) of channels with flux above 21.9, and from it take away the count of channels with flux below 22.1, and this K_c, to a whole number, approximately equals -3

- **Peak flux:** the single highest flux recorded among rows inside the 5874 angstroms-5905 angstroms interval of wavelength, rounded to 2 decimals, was 21.77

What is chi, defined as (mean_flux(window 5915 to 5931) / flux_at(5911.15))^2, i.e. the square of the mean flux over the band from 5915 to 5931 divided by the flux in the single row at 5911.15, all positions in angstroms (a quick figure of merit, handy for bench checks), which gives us 0.983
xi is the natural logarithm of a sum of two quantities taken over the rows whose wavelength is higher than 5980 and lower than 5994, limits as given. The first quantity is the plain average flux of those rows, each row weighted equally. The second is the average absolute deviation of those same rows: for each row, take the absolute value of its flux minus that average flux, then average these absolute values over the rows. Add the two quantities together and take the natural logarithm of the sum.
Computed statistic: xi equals 3.13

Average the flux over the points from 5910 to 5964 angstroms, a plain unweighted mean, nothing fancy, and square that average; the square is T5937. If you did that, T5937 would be 471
